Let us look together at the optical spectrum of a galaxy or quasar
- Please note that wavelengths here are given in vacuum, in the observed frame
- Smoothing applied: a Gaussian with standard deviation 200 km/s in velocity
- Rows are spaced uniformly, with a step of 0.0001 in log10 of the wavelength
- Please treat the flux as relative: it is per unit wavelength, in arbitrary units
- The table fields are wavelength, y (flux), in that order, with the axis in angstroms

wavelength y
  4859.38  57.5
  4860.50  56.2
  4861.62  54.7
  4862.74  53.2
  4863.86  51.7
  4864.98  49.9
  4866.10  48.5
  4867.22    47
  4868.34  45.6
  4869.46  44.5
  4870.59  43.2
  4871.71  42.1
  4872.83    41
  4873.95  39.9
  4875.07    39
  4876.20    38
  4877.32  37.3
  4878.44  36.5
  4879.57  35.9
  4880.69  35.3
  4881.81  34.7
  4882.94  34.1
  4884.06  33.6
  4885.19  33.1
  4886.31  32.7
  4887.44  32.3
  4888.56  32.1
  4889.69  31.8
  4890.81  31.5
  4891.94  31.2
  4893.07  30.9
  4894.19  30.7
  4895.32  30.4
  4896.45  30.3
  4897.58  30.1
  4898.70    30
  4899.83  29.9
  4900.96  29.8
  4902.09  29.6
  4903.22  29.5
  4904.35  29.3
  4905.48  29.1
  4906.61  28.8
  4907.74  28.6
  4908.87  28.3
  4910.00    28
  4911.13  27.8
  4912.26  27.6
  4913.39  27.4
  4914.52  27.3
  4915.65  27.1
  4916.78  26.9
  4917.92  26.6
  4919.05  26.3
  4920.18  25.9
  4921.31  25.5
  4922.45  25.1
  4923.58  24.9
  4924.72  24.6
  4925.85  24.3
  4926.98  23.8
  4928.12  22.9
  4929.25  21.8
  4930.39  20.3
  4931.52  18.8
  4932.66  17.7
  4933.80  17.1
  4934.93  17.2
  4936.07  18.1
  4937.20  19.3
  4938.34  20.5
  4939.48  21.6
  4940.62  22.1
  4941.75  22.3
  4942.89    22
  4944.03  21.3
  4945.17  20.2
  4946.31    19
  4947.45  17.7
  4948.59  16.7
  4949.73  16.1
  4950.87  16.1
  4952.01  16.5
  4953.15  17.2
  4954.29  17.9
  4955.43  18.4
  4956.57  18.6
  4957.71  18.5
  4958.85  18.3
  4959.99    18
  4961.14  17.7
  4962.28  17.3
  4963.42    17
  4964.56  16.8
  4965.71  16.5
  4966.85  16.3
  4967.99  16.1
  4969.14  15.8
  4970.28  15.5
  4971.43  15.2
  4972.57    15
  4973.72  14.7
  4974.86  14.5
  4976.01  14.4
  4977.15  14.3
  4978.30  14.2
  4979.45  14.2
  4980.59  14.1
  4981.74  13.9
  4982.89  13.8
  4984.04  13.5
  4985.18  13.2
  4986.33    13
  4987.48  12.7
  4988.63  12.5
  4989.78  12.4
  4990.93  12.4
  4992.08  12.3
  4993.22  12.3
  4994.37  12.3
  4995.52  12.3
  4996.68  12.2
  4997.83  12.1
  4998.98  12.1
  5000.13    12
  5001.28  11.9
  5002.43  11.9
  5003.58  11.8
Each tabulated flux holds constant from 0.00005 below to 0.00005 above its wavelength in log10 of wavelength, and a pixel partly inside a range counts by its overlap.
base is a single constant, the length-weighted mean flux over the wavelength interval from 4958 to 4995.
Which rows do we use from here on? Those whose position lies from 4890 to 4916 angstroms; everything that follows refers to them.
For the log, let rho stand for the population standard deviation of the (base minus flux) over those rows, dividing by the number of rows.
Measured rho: 1.3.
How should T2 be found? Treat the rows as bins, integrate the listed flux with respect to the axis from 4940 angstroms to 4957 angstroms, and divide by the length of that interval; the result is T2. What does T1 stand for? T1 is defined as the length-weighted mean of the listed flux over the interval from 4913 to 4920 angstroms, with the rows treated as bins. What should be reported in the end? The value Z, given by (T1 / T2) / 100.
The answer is 0.014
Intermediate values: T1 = 27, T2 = 19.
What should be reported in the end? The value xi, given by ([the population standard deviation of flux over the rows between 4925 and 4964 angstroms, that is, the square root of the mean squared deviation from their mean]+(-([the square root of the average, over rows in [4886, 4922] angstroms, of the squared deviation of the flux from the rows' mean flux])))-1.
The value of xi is -0.7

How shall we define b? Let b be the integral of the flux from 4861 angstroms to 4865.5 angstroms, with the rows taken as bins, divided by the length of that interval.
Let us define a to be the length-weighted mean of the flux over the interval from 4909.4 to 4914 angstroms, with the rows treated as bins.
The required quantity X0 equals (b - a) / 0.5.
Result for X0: 49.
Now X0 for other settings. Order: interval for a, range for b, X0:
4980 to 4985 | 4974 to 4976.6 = 1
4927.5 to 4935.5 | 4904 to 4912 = 18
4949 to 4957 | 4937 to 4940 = 7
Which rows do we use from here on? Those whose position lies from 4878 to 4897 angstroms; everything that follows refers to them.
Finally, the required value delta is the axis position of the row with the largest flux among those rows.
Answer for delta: 4878.44 angstroms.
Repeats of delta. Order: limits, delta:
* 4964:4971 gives 4964.56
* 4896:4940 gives 4896.45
